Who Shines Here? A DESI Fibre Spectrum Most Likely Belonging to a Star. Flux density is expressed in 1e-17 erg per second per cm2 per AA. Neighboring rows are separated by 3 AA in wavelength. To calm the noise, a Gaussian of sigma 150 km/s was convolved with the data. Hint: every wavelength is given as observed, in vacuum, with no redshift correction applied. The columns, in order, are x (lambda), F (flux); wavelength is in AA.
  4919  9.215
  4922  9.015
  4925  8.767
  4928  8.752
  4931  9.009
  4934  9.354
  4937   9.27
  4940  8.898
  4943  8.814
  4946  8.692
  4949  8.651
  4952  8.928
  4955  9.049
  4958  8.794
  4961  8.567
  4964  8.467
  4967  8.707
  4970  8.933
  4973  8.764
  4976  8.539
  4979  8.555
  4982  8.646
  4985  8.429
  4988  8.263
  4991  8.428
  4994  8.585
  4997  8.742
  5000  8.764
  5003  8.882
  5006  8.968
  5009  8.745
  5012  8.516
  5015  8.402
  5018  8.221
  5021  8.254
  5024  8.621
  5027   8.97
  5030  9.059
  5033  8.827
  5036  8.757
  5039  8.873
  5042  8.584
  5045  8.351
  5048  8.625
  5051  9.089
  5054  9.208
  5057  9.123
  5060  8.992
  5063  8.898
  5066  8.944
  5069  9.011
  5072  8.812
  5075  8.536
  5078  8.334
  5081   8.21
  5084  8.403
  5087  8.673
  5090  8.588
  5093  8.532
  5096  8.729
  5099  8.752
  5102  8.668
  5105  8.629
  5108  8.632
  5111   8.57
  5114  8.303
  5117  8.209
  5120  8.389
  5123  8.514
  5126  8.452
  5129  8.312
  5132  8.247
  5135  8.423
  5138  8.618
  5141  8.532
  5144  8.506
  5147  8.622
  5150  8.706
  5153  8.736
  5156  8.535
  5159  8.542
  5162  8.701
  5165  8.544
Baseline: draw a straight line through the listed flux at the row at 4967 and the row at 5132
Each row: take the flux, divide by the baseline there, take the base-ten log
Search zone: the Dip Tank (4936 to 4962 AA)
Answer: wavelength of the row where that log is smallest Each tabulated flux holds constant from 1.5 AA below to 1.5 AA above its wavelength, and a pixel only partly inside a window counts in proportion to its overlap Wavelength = 4961 AA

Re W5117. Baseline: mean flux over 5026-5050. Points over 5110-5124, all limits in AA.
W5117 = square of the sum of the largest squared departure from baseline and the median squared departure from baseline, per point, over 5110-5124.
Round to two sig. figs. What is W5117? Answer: 0.19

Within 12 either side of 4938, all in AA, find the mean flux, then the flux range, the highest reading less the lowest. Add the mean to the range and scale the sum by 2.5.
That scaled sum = 24.1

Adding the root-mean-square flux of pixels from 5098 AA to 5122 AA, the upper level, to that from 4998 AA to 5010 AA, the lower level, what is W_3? 17.4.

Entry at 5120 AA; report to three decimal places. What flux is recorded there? 8.389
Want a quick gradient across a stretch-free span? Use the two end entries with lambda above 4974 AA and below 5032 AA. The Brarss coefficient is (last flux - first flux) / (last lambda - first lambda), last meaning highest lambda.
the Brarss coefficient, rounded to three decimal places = 0.010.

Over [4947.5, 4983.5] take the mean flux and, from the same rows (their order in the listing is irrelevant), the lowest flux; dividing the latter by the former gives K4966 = 0.971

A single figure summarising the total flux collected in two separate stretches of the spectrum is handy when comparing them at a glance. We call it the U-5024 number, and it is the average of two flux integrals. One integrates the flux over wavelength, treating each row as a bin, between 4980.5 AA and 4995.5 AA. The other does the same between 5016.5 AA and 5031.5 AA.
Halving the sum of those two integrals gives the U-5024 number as 128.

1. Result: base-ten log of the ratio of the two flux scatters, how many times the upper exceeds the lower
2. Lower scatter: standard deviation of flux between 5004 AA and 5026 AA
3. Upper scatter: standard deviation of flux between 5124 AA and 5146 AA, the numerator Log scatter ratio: -0.32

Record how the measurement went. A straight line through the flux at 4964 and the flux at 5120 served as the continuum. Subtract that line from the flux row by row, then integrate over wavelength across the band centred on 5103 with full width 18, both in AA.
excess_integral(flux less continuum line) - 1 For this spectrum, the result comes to 4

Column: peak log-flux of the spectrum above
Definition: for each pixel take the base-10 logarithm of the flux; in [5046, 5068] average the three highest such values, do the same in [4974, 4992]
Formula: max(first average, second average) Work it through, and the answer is 0.961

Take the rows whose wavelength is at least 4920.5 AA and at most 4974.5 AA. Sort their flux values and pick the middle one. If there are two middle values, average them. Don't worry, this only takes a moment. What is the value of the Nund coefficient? 8.80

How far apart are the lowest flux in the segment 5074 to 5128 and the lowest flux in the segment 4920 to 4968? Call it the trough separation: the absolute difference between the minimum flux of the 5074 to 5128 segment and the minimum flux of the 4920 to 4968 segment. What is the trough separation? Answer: 0.26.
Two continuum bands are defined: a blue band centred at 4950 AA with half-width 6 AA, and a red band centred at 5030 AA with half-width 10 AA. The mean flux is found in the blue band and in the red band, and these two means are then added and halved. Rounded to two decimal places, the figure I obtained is 8.80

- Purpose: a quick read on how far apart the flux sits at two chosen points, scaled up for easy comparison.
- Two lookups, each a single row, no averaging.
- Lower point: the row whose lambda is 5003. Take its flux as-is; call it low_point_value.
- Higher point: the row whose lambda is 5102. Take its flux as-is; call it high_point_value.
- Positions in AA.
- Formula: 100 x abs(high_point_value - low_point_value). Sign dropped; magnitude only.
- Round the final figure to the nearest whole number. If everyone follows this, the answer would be 21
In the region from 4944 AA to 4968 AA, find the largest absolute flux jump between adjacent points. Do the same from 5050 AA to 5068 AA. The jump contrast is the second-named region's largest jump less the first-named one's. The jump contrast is -0.15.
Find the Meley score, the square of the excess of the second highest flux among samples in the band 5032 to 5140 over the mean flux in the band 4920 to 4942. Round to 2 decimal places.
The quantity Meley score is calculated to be 0.01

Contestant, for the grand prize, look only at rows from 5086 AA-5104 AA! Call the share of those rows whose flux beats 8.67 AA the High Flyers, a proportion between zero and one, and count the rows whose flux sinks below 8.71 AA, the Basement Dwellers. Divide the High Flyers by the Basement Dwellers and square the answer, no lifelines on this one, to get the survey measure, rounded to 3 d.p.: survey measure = 0.016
